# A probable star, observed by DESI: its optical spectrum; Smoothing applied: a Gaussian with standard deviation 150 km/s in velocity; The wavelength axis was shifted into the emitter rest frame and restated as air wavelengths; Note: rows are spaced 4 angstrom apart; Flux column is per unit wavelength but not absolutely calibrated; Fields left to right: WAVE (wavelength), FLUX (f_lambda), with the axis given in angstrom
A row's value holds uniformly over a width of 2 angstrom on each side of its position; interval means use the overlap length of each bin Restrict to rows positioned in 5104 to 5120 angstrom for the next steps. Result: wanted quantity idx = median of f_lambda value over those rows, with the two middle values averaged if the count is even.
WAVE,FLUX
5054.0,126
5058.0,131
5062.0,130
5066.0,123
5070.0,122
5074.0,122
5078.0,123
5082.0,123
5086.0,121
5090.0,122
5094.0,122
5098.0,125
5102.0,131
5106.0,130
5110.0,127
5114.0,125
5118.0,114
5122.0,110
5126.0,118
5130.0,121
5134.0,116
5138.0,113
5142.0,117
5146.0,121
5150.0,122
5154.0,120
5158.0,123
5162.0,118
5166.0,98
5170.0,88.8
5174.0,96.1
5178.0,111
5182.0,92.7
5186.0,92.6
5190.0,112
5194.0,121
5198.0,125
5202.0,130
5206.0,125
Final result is 126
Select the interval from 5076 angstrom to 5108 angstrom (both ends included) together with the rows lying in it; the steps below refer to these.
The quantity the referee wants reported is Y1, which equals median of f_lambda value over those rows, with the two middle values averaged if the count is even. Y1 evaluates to 123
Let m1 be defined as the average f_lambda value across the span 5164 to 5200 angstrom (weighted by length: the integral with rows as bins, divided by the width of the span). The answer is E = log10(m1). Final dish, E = 2.02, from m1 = 104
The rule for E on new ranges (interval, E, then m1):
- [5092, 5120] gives 2.10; 125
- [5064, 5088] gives 2.09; 122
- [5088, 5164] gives 2.08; 121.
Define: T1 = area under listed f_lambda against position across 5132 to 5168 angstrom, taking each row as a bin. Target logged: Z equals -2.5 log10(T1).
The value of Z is -9.06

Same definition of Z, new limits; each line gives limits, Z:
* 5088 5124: -9.11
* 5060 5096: -9.12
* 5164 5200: -8.93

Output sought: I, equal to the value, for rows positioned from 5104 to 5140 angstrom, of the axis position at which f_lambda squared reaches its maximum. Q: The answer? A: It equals 5106.0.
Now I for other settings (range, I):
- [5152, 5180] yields 5158.0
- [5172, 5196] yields 5194.0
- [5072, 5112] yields 5102.0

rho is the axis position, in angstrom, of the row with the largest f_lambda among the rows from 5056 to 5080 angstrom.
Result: 5058.0 angstrom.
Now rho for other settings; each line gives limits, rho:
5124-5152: 5150.0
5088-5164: 5102.0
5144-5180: 5158.0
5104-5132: 5106.0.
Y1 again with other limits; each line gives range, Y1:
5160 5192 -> 97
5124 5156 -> 119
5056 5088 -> 123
